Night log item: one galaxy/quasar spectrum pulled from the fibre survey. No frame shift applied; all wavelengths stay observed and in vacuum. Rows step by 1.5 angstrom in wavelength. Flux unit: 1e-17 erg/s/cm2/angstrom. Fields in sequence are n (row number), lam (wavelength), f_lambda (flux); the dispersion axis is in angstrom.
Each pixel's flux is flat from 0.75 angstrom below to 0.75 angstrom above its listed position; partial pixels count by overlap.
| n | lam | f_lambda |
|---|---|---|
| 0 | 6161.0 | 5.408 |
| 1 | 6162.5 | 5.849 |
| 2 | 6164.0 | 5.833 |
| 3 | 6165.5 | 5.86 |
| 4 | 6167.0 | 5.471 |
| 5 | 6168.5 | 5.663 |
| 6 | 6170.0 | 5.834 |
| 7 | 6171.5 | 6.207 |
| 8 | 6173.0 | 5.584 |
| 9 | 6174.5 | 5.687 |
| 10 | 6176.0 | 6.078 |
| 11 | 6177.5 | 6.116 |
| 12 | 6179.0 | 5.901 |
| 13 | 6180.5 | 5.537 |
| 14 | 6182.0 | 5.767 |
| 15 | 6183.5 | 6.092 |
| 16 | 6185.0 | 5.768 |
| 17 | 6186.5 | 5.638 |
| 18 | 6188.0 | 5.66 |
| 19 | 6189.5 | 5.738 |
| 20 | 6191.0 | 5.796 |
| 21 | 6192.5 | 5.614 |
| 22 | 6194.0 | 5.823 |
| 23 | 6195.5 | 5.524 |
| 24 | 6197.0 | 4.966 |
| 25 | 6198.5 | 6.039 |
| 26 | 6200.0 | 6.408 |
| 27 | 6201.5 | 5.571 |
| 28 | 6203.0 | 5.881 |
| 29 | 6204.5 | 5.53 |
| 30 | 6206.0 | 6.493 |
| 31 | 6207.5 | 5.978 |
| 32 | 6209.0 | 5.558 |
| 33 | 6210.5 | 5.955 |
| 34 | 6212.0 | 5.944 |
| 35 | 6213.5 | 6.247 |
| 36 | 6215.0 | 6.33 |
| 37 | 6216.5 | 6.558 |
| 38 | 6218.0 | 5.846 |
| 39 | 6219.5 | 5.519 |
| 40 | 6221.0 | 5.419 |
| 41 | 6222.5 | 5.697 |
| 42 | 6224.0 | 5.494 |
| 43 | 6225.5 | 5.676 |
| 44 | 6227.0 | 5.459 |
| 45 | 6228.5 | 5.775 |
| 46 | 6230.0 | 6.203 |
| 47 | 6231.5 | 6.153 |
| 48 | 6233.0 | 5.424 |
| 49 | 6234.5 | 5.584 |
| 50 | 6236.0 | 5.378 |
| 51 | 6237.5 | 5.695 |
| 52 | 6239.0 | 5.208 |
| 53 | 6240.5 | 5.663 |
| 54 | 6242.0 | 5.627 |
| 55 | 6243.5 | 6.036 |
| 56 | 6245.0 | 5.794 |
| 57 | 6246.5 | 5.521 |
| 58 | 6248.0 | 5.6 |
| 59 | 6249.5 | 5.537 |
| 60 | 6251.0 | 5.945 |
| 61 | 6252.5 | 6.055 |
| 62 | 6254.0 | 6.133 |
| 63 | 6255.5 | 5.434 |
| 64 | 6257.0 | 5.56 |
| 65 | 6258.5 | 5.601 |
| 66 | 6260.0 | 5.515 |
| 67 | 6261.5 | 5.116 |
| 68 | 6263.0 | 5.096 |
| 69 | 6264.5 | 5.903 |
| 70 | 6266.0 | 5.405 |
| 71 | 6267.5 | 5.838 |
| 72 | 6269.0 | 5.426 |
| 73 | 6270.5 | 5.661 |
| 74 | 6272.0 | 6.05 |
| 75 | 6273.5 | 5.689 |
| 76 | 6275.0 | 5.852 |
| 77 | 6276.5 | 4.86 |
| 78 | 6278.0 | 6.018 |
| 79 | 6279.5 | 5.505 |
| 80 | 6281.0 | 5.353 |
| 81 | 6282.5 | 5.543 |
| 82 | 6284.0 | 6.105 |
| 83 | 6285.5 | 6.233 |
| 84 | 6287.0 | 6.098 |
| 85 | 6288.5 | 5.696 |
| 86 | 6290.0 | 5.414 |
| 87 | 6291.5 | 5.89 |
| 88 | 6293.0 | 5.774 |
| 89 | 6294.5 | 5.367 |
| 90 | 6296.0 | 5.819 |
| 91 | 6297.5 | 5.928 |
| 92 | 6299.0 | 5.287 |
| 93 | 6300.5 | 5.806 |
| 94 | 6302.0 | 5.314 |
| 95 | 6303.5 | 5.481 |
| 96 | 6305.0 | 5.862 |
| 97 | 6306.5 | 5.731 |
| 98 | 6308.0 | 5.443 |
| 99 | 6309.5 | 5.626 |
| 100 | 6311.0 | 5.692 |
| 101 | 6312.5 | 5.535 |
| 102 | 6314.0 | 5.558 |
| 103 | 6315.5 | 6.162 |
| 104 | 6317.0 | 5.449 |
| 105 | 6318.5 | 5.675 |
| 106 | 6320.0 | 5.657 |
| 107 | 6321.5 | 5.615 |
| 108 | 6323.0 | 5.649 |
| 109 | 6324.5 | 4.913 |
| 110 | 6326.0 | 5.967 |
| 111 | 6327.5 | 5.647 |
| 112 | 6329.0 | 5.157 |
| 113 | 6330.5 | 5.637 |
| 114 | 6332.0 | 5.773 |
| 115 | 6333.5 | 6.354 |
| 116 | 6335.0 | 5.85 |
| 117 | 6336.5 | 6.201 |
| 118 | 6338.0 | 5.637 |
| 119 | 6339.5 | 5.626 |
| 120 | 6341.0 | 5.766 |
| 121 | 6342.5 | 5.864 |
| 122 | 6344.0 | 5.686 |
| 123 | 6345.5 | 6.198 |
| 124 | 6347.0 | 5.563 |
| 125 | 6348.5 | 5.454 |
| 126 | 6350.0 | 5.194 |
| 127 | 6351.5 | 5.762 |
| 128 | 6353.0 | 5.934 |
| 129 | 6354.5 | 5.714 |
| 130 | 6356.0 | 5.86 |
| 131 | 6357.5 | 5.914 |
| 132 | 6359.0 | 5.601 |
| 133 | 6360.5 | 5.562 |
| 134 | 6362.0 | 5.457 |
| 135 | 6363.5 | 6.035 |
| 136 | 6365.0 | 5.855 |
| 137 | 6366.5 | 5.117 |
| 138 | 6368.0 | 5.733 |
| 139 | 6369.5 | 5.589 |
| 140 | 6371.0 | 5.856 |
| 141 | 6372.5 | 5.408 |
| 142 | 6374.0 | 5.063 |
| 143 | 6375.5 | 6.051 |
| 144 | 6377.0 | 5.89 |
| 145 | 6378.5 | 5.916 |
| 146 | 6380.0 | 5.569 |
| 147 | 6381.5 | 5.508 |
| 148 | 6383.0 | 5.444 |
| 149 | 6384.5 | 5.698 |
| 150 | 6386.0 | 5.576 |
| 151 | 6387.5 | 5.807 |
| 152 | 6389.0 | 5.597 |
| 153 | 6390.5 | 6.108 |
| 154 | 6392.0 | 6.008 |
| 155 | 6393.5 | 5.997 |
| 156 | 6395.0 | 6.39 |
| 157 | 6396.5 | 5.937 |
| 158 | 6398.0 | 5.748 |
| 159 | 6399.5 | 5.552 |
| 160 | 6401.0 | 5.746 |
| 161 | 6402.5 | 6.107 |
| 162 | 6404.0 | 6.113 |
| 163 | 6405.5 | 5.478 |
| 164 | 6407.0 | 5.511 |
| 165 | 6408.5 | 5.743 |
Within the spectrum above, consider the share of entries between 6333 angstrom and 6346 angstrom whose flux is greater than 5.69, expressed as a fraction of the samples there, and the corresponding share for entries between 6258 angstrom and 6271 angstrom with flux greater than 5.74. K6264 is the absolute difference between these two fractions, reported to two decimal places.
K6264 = 0.44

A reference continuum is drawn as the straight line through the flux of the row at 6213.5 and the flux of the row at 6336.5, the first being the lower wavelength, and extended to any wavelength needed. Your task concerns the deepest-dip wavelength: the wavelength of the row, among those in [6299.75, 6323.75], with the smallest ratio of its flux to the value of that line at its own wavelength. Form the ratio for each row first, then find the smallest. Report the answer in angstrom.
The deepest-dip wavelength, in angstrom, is 6302.0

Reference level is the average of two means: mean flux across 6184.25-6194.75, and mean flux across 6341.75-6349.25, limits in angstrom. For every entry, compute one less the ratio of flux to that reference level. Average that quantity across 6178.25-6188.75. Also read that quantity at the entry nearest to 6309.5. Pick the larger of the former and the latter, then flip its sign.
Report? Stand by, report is -0.019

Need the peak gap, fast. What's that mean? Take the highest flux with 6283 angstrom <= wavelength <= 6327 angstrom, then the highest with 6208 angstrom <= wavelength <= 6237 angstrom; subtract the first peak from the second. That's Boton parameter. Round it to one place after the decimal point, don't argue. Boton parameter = 0.3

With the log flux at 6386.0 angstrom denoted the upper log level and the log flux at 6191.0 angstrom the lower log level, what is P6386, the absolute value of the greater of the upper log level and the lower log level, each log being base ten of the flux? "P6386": 0.763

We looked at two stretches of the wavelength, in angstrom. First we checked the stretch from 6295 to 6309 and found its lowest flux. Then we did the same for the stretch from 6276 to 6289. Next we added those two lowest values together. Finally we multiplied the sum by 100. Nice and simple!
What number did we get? 1015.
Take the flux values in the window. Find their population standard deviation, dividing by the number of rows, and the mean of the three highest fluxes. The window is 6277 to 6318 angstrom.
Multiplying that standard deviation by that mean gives 1.67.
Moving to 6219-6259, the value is 1.58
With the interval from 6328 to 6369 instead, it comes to 1.83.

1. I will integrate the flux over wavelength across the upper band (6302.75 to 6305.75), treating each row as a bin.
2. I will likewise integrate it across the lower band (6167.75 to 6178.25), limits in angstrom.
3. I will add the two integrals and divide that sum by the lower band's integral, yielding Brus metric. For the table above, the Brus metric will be 1.3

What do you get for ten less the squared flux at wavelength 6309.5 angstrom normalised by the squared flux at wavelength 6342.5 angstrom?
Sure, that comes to 9.08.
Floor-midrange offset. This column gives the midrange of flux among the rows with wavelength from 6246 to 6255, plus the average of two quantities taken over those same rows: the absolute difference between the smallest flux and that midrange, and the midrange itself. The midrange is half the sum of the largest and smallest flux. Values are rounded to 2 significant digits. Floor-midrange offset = 8.9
